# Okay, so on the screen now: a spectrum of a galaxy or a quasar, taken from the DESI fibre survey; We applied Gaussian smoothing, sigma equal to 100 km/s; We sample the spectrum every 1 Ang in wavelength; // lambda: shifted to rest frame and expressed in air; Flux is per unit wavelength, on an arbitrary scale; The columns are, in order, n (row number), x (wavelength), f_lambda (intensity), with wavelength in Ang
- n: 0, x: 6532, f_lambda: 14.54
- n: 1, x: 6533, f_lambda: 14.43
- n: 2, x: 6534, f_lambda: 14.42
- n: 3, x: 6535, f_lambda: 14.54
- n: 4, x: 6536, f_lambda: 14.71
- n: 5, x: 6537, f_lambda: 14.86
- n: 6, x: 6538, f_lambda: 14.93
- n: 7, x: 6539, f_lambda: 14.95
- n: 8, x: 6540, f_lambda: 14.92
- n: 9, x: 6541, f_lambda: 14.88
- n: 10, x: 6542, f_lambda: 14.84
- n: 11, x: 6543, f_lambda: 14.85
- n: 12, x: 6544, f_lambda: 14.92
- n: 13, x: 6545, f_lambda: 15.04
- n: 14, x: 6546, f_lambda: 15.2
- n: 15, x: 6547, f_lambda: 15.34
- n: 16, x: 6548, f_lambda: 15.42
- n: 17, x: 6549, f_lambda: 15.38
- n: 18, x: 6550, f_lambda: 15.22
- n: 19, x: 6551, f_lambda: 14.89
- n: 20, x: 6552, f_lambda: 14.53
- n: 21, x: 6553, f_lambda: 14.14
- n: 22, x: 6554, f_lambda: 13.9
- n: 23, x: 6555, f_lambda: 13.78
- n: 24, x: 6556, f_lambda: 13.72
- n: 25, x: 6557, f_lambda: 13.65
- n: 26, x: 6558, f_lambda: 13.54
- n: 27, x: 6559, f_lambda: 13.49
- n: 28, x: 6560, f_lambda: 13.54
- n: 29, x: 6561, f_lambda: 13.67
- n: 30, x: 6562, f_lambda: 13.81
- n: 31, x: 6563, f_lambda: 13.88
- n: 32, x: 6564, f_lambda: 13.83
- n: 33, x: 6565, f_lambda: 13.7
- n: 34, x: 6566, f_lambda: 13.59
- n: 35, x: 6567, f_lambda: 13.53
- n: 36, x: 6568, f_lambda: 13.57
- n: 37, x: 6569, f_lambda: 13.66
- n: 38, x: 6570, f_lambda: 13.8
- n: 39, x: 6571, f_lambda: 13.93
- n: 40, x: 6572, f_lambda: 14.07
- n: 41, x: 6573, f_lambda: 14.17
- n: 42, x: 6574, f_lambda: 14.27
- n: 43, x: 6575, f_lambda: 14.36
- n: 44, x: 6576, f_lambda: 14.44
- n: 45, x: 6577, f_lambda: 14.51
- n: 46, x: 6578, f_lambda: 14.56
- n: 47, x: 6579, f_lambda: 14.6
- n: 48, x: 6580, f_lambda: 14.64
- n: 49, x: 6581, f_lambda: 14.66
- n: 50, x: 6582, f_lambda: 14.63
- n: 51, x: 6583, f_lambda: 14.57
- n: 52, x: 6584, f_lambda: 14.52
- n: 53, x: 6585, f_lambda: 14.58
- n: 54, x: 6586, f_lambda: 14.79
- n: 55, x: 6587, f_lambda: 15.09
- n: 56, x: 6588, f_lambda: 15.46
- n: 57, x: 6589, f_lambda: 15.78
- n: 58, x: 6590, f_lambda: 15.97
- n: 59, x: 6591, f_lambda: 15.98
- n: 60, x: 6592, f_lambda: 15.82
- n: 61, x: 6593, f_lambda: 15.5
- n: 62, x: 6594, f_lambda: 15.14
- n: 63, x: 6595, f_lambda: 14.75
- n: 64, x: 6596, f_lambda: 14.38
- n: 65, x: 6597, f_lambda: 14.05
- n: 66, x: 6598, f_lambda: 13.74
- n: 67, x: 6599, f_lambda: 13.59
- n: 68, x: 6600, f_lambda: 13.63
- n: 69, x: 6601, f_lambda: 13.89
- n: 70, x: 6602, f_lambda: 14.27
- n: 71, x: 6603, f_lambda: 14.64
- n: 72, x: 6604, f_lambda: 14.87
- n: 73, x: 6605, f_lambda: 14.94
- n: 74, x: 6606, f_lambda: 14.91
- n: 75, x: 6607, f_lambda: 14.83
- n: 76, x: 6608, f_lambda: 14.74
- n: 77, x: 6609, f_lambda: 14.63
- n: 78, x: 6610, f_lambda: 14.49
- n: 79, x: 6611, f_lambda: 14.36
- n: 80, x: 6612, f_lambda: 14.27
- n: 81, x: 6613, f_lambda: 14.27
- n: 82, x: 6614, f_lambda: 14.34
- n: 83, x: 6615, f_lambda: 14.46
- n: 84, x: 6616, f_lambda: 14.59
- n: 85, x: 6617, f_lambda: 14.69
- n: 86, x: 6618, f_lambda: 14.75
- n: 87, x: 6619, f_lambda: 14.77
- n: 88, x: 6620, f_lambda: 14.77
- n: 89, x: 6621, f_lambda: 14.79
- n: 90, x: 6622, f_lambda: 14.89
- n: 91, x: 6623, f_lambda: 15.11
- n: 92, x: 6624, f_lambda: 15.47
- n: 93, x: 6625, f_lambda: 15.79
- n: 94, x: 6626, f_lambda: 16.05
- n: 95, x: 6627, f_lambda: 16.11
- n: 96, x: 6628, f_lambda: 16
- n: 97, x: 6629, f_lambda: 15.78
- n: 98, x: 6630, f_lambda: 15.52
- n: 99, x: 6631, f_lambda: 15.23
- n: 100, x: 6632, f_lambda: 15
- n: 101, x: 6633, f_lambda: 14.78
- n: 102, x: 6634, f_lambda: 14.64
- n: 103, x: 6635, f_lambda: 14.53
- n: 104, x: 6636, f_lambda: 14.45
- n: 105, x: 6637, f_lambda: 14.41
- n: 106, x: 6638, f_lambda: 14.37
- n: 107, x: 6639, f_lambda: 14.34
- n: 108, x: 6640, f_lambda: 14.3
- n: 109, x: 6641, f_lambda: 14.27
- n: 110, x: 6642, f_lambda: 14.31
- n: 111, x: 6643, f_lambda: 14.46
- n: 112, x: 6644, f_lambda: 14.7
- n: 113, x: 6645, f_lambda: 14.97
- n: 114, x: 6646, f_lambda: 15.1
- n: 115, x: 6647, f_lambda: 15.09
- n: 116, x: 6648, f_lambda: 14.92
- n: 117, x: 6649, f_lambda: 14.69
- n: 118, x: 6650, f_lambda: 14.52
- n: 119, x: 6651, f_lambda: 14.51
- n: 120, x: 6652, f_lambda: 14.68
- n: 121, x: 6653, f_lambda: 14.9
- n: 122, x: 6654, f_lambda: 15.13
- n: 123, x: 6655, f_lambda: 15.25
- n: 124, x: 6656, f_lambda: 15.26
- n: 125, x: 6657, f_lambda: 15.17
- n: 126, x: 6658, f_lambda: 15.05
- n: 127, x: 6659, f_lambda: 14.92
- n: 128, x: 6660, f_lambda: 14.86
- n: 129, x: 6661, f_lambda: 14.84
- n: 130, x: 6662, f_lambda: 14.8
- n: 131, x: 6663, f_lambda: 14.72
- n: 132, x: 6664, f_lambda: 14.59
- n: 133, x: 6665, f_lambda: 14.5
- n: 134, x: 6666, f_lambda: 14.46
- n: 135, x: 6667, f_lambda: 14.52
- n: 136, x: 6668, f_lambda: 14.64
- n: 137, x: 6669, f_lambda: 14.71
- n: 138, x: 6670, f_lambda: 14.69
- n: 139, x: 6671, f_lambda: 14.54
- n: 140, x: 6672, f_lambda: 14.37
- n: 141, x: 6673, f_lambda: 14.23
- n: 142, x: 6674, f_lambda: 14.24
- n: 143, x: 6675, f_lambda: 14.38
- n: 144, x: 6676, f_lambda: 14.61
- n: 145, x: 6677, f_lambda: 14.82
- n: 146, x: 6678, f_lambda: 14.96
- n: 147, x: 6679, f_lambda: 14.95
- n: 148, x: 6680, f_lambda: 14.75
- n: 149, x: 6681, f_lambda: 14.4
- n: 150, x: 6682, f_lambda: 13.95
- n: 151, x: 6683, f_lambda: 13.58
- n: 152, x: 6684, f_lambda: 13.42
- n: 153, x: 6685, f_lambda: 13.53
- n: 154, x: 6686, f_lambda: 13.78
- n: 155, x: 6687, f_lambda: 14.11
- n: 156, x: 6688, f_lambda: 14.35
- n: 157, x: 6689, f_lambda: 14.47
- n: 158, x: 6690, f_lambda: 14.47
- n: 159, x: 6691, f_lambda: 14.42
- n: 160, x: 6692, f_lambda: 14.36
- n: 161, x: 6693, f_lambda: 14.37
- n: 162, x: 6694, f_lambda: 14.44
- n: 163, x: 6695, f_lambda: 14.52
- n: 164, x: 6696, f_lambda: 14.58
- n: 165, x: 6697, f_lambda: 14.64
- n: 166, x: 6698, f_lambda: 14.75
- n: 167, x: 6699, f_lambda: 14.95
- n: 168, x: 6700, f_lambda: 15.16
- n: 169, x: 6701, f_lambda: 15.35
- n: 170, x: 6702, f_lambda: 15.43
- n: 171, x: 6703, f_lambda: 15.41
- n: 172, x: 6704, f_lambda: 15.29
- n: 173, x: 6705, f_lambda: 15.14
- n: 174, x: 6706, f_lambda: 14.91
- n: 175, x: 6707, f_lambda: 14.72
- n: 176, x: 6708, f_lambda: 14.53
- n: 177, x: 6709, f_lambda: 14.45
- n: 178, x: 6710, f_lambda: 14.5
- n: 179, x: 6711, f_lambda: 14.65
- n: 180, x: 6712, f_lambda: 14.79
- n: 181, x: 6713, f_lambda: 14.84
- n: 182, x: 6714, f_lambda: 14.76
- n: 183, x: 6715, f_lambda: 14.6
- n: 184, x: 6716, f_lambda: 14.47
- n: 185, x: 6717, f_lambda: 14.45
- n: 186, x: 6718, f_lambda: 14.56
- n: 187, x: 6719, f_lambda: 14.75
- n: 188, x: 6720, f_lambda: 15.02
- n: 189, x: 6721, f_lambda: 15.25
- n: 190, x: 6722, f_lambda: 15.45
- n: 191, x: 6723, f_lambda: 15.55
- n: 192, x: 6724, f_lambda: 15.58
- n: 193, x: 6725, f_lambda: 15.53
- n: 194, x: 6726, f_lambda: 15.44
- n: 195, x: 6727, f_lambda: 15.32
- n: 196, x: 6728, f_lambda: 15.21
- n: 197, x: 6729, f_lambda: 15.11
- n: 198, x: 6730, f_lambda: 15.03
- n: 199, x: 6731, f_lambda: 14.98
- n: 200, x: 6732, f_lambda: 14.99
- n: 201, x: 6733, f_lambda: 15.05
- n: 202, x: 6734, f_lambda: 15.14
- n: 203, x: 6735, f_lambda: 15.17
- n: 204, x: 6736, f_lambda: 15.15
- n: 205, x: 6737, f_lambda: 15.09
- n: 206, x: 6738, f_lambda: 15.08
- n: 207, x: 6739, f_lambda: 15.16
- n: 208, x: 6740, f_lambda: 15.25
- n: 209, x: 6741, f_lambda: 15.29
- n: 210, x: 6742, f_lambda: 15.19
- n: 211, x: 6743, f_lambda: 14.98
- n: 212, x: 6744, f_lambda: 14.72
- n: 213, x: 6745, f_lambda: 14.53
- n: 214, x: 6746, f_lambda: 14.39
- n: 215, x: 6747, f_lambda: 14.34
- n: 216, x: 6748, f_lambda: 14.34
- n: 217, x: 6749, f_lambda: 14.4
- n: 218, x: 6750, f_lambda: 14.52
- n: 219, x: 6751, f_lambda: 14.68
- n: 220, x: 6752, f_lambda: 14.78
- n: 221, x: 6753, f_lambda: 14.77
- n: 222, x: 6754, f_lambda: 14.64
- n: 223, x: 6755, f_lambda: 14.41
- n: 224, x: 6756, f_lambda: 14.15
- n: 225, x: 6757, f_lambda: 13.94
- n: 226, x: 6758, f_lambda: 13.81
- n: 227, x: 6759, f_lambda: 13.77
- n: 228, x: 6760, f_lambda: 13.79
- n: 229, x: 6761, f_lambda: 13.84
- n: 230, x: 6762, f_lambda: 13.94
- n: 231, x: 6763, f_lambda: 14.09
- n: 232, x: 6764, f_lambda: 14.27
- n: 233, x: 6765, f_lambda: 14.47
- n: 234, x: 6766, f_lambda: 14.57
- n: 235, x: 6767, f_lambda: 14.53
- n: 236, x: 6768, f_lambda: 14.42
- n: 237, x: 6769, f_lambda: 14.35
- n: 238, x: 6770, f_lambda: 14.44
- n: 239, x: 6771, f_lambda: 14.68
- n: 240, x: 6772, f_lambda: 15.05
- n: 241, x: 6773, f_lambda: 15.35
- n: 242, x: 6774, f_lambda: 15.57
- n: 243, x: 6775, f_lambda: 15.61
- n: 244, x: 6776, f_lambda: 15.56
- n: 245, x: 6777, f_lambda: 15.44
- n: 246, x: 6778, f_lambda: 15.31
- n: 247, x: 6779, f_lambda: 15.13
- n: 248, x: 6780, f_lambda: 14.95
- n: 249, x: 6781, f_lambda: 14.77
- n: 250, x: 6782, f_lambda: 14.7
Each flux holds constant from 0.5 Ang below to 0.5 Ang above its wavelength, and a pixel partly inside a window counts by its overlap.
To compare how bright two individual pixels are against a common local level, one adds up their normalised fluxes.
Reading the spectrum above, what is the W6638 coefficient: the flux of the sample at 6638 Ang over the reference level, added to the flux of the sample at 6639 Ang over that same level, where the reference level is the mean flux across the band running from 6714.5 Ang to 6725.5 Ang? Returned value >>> 1.91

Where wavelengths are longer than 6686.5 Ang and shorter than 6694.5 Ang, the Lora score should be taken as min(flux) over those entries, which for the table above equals 14.11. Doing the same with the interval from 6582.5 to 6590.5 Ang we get 14.52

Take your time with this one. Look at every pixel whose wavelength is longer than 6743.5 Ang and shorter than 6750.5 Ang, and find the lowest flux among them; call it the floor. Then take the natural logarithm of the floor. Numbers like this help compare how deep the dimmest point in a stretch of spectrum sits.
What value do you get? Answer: 2.66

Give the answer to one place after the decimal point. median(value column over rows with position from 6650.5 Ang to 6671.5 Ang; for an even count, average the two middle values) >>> 14.7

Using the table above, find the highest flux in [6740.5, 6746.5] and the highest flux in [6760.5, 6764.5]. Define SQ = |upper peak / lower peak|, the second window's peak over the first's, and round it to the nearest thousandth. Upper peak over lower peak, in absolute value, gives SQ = 0.933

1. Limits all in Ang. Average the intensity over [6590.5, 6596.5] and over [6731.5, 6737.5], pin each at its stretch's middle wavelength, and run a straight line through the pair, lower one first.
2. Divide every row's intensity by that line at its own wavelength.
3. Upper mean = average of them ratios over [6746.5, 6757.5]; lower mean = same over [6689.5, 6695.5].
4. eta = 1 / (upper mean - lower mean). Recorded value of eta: 172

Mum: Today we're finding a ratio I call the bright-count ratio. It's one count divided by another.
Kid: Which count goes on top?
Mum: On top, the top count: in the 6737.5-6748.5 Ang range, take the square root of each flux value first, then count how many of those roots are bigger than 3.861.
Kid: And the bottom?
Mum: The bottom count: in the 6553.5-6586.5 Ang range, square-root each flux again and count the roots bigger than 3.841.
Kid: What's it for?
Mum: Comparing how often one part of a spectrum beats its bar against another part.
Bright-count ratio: 6.0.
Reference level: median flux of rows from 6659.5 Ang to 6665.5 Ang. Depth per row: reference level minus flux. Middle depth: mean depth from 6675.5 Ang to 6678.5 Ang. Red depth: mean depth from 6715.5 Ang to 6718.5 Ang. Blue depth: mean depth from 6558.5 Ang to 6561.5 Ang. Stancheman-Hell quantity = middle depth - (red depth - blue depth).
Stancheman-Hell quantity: 0.89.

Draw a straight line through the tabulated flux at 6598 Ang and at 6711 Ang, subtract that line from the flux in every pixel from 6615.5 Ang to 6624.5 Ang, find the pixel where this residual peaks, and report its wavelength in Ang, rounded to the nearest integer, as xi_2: 6624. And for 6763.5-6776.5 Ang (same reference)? 6775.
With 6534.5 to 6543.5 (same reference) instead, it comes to 6539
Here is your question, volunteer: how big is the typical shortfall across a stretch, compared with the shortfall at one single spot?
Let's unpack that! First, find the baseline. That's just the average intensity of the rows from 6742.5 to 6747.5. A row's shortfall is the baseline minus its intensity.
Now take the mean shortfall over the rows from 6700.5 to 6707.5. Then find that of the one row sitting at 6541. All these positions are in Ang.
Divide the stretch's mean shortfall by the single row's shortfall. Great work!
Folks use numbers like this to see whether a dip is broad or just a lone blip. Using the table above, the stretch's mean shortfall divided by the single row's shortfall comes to 2.0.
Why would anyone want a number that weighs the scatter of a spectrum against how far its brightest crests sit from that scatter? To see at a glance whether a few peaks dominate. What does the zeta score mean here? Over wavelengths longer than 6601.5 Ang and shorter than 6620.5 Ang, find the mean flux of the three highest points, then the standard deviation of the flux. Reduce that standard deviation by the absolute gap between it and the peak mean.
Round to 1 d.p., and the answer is -14.5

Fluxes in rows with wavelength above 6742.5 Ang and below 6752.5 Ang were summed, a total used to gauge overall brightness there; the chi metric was 146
